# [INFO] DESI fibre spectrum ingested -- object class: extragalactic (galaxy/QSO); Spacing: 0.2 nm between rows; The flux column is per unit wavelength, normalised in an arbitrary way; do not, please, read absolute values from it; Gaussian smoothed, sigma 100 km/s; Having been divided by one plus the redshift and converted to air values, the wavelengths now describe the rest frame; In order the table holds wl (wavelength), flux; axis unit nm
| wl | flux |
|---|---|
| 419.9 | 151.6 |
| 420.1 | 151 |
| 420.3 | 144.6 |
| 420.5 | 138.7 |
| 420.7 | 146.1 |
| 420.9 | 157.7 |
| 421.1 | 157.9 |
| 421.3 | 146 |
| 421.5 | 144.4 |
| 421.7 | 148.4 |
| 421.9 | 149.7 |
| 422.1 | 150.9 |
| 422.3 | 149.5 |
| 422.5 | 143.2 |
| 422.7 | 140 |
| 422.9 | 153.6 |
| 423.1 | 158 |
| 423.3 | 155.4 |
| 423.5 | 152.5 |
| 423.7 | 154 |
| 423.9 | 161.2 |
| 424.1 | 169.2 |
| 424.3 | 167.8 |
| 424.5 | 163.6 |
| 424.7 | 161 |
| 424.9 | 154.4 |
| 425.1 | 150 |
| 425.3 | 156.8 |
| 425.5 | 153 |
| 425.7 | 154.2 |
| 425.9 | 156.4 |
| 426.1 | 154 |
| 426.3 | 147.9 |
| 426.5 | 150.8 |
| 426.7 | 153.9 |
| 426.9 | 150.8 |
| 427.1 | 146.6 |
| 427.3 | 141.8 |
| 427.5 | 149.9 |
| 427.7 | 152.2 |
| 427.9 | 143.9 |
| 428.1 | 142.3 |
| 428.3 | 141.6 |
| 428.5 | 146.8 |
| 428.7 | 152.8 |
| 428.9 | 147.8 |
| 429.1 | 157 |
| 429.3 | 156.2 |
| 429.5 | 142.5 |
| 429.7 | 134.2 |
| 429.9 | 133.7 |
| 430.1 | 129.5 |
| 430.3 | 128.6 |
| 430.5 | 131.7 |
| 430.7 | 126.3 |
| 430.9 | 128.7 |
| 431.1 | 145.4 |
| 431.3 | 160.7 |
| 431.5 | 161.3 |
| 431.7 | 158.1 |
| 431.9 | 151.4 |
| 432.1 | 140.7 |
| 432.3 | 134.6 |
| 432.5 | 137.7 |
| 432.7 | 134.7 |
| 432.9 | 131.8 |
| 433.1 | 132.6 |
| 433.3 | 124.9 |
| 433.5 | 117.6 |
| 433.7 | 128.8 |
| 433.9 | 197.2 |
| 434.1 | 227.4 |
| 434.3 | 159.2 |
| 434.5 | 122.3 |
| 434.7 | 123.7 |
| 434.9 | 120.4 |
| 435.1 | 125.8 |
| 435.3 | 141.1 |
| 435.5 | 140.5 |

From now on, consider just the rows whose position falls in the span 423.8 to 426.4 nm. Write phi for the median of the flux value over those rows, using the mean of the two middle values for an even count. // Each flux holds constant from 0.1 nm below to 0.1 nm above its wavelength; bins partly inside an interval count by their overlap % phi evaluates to 156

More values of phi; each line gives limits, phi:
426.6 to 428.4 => 147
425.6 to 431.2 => 147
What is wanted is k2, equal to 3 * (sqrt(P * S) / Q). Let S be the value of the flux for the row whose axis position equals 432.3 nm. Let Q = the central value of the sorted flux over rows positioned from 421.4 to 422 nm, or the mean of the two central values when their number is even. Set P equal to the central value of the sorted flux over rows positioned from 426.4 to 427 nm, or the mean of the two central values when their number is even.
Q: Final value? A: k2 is 2.9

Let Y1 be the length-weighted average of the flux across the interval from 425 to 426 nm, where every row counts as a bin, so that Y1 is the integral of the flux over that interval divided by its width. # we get 154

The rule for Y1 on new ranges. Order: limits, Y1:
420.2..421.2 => 149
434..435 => 151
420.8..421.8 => 151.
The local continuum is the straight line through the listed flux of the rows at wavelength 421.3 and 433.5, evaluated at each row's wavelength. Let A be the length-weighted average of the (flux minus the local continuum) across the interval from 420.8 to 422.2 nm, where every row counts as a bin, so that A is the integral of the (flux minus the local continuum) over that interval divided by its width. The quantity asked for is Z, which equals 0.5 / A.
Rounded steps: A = 5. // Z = 0.097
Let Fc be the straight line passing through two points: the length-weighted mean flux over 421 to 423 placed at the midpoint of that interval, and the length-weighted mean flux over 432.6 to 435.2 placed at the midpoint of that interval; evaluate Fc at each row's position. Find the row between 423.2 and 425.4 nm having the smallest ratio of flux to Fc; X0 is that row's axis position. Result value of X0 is 425.1 nm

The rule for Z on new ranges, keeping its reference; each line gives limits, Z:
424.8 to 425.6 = 0.030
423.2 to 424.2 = 0.028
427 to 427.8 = 0.032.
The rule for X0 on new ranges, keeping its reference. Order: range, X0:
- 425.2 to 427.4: 427.3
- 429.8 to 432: 430.7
